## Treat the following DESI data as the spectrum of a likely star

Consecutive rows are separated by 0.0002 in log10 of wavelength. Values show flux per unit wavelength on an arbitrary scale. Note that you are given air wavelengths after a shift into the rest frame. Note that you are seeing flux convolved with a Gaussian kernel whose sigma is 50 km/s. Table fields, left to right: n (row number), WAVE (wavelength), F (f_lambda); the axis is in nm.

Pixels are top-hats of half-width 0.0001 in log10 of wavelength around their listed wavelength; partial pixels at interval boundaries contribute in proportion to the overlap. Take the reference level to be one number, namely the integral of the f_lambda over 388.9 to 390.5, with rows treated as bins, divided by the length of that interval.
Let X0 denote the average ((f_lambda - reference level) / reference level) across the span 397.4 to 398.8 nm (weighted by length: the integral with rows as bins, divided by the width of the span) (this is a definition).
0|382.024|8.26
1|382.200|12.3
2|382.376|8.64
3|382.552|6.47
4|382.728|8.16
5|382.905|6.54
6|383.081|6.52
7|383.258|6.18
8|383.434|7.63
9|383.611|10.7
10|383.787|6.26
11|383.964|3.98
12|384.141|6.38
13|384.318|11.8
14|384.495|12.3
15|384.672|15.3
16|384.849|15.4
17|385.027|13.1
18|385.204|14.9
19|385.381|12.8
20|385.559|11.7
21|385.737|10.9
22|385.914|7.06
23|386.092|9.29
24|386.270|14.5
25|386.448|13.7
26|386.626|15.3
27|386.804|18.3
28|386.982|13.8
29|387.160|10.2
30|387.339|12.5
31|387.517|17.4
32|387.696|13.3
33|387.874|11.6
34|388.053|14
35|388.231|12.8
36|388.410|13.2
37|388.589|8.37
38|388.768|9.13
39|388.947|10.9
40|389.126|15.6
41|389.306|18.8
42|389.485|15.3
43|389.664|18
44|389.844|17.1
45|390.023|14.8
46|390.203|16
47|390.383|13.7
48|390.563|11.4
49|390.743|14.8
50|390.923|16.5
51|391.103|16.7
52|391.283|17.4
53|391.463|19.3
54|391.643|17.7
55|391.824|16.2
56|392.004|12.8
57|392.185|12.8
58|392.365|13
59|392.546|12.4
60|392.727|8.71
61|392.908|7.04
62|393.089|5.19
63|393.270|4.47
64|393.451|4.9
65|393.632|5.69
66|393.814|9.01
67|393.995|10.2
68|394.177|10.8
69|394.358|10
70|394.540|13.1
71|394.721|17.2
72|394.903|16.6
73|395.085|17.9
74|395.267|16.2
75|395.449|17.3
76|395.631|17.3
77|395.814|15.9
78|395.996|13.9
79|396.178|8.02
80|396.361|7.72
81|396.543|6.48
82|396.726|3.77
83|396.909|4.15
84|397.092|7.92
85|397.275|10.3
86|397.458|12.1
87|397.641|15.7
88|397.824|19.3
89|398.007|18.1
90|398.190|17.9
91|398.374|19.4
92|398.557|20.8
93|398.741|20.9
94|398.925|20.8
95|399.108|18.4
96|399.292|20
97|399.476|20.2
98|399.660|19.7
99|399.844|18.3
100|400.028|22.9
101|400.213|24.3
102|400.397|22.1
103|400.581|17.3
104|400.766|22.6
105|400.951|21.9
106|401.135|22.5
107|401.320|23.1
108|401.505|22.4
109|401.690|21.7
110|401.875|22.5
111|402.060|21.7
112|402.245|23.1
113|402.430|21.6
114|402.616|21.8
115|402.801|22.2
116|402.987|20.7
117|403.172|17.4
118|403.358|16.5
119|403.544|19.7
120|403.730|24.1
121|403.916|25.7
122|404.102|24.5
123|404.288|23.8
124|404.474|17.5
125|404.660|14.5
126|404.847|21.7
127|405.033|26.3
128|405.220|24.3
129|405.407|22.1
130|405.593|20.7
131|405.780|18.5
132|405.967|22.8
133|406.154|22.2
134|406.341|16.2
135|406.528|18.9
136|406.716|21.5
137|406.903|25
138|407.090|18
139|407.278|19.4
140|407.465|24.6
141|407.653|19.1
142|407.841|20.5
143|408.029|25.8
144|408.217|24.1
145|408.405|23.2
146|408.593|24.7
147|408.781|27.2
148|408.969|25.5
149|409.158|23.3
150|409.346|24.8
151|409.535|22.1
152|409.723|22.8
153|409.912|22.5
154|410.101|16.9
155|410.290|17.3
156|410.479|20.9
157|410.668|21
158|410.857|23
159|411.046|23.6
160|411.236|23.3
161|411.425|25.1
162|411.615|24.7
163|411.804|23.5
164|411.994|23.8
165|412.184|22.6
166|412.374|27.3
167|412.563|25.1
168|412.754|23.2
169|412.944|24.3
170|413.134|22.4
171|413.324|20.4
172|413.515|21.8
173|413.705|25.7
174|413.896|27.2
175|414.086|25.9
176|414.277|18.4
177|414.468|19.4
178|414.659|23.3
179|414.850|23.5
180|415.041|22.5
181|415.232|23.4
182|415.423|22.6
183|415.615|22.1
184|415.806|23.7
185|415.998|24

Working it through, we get 0.16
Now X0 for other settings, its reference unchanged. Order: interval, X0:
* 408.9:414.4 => 0.47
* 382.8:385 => -0.41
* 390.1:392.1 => 0.00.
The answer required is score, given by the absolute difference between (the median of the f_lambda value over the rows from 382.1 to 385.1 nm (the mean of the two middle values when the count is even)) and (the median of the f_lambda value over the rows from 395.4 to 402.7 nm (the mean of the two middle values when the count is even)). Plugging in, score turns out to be 11.4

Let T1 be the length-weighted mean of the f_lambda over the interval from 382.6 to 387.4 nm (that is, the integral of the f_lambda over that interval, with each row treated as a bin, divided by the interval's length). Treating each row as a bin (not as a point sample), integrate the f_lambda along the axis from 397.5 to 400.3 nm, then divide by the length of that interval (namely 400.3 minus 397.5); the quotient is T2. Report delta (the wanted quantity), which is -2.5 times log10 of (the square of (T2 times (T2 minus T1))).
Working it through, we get -11.2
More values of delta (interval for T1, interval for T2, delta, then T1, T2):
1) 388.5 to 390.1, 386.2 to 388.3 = -2.8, 14.2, 14.0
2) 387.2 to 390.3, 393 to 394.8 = -8.3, 14.0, 9.0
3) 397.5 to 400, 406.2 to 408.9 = -9.0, 19.2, 22.1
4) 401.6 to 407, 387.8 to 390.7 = -10.1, 21.4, 13.8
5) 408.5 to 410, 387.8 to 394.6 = -10.8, 24.1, 12.6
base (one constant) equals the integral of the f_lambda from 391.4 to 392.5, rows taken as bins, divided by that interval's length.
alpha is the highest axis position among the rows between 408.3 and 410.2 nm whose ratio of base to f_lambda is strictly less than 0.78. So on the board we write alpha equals 409.912 nm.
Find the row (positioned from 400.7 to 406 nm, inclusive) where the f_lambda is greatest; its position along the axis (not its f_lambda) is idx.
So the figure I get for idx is 405.033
